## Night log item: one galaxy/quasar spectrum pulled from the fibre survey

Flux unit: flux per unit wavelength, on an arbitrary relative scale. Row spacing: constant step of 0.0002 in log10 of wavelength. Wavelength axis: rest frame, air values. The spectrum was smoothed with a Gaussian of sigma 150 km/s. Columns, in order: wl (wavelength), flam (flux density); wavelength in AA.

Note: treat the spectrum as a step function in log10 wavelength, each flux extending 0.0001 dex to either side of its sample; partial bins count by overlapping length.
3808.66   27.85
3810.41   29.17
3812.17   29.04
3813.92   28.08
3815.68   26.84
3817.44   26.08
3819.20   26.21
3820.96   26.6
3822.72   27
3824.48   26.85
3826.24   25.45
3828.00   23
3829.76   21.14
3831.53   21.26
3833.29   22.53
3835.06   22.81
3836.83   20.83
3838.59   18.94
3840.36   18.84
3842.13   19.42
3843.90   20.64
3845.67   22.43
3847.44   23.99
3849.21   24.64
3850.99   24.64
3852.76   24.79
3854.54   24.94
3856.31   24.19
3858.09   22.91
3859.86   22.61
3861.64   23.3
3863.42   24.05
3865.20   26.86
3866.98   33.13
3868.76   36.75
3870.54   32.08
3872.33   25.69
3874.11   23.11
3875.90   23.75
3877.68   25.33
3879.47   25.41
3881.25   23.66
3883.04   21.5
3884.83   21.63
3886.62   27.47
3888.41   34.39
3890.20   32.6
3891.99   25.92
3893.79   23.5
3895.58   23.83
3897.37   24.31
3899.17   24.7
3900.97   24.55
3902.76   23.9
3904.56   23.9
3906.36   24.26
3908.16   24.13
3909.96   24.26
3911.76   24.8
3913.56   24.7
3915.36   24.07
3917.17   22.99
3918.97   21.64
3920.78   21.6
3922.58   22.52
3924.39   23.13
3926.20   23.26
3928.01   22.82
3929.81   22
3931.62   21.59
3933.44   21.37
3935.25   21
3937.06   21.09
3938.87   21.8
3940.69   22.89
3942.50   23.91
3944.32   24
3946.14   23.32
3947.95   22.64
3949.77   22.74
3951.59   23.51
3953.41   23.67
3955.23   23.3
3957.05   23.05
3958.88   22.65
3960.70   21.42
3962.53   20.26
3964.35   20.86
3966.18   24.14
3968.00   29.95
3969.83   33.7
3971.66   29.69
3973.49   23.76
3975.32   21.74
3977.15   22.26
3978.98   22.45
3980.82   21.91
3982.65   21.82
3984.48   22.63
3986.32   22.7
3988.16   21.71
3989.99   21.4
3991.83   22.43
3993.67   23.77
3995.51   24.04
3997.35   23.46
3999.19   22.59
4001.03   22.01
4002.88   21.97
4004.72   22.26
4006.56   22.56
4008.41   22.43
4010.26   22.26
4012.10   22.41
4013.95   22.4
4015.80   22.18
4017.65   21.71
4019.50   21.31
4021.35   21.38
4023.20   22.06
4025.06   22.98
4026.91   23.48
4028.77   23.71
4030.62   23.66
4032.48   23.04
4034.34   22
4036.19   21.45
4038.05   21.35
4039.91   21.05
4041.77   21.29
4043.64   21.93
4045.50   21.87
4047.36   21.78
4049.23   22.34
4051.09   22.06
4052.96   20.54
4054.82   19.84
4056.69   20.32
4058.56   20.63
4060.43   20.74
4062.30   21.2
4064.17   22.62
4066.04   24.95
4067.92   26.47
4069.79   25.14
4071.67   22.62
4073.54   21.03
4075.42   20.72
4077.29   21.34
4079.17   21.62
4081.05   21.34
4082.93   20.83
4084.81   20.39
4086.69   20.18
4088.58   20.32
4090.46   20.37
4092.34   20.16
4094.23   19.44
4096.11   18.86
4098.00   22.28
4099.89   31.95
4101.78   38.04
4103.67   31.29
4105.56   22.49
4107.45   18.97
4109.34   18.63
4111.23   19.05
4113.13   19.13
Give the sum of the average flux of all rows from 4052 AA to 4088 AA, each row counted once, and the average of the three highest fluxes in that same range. 47.2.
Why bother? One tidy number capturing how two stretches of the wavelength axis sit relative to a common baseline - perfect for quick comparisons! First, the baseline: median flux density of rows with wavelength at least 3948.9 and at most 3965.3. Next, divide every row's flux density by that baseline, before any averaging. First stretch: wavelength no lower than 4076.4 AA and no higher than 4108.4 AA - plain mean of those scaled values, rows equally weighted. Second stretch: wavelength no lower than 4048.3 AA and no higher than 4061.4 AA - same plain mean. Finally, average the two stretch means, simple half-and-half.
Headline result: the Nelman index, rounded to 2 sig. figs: 0.96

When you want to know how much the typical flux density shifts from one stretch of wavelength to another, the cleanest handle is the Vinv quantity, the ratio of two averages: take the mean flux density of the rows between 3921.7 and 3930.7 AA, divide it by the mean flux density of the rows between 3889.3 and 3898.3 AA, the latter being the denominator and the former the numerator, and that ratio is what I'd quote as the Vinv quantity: 0.87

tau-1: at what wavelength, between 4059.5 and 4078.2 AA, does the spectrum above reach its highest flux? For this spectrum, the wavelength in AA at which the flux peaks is 4067.92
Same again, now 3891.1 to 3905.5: 3891.99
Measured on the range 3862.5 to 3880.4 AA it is 3868.76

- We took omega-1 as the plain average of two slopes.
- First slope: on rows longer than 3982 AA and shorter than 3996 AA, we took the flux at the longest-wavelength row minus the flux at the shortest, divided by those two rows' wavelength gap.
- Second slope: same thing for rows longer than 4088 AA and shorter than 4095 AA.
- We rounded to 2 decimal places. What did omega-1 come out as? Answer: 0.01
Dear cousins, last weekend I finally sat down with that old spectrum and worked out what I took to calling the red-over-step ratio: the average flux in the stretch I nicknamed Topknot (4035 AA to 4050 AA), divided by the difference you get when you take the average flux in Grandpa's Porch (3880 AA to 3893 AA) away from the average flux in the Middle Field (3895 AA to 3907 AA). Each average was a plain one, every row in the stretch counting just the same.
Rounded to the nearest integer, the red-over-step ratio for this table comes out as -9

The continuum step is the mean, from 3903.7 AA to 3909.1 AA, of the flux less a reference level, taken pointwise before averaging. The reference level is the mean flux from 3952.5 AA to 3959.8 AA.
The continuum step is 1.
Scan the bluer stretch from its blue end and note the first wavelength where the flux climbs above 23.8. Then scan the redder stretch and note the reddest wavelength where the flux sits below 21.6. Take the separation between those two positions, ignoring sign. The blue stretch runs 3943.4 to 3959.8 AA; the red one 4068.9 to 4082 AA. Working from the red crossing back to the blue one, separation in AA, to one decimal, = 136.7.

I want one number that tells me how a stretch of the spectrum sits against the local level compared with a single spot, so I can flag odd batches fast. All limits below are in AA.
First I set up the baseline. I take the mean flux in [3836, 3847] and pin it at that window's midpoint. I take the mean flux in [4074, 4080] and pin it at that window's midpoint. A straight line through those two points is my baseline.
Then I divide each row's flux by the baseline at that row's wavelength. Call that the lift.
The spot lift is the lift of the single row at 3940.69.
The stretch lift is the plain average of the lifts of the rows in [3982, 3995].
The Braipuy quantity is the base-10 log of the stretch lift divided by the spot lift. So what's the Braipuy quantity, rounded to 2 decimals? -0.01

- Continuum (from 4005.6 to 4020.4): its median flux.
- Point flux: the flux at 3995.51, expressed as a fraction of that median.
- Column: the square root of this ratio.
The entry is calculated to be 1.04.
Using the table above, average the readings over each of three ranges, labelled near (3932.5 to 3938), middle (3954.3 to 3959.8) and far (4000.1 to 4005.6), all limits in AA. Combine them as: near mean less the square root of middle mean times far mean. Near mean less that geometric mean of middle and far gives -1.4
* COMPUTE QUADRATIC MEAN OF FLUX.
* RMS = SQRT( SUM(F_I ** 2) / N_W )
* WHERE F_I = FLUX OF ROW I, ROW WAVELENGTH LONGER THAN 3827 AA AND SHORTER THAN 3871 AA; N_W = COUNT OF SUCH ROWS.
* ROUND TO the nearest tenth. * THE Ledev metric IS 24.4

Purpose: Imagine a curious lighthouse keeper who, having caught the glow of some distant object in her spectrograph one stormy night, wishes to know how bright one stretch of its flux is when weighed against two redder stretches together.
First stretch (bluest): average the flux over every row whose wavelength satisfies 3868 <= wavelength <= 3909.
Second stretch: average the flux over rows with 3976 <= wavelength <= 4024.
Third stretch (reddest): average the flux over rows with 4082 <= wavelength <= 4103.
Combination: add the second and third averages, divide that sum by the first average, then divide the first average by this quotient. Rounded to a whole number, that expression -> 15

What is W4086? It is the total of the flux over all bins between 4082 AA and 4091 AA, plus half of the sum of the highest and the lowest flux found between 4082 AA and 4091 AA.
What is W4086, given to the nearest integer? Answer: 123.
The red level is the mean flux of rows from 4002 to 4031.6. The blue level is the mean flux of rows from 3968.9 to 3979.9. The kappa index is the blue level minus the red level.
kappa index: 3.2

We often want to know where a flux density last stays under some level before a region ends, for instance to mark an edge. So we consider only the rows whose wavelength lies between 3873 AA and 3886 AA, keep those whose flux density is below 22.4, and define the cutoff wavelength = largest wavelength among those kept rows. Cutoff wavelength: 3884.83 AA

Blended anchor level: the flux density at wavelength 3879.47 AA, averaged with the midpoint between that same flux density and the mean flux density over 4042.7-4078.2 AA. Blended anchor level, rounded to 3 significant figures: 24.6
